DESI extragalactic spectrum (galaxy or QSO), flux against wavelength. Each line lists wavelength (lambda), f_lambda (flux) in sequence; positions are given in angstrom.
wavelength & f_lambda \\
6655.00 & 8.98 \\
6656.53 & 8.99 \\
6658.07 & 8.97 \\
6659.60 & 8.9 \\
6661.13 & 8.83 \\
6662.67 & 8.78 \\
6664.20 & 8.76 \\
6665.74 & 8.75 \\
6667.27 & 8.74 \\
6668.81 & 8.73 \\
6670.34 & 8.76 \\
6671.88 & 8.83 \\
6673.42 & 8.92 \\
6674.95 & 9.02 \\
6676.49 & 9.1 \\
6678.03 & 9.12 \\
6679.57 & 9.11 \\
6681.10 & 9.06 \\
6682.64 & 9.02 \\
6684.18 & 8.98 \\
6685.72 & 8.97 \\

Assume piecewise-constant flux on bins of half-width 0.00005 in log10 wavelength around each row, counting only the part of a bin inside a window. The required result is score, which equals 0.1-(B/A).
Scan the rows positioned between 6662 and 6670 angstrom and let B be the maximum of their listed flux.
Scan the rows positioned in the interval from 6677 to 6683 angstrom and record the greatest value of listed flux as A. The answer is -0.863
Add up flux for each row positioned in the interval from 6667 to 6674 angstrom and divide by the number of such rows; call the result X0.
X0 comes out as 8.80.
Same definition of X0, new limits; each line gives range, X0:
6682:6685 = 9.00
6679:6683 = 9.06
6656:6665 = 8.87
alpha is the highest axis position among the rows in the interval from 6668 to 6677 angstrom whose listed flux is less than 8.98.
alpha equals 6673.42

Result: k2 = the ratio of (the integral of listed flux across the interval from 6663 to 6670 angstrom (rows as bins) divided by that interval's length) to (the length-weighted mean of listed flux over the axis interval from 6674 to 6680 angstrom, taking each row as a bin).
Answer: 0.96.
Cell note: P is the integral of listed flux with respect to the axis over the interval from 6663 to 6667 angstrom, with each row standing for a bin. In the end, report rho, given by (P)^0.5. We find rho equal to 5.9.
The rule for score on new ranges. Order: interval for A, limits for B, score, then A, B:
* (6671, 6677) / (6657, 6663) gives -0.886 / 9.1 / 8.97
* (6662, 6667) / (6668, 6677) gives -0.936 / 8.78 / 9.1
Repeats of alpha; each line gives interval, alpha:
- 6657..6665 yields 6664.20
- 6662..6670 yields 6668.81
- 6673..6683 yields 6673.42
